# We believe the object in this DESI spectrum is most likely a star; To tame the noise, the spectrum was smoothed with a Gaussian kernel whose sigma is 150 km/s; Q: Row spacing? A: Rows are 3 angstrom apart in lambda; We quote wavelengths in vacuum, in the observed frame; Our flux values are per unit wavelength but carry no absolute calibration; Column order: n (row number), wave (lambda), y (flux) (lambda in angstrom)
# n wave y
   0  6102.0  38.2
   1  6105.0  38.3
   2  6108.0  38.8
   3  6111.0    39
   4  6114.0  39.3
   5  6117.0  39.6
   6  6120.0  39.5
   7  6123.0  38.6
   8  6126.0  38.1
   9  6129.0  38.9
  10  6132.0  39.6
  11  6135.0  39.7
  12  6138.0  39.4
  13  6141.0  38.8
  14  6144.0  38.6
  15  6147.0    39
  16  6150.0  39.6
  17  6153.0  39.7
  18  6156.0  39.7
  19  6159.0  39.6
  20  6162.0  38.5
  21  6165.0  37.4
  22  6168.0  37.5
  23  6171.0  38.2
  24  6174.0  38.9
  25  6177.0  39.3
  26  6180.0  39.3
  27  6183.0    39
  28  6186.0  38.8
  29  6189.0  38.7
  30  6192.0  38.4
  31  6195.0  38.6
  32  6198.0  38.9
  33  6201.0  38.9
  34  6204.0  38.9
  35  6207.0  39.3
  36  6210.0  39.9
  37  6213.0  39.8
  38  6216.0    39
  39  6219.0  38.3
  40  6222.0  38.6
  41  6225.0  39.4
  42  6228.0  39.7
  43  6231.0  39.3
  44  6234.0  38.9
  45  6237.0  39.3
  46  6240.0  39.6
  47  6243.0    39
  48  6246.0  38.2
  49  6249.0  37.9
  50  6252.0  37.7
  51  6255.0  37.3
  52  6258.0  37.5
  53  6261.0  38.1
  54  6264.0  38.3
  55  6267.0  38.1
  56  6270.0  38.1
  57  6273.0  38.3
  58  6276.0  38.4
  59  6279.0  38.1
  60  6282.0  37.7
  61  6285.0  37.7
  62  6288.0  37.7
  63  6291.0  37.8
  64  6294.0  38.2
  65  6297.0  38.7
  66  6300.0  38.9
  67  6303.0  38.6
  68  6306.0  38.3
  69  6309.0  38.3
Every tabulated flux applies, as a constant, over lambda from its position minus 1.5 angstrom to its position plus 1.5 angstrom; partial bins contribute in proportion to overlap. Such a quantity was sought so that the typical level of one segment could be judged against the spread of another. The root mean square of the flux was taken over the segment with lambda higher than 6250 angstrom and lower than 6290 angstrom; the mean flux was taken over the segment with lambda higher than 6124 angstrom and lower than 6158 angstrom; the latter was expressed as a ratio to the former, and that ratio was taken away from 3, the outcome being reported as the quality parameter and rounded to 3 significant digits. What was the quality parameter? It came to 1.97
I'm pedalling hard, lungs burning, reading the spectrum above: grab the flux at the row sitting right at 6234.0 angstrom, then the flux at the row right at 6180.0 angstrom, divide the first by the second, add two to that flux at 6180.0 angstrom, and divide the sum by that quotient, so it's 41.7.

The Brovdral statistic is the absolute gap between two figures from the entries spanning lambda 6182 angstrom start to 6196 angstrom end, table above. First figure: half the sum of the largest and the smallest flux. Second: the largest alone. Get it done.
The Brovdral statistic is 0.30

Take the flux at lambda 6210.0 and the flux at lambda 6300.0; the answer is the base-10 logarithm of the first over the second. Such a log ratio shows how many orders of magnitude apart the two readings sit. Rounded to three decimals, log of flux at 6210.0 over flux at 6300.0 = 0.011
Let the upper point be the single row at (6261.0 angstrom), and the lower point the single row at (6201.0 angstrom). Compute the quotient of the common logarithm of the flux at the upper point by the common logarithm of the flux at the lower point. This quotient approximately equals 0.99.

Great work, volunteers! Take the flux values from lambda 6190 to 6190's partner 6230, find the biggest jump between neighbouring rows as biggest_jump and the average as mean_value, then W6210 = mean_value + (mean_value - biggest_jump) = 77.3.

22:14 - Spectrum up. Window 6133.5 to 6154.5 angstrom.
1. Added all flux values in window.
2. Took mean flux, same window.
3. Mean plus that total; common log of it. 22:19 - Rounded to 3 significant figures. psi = 2.50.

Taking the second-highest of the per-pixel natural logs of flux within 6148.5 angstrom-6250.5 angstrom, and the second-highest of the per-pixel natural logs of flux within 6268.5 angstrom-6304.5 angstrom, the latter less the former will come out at -0.0280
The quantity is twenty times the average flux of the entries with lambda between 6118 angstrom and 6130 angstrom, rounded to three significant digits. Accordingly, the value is 776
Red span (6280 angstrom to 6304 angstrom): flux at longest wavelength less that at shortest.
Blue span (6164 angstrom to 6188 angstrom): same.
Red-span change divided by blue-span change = 0.6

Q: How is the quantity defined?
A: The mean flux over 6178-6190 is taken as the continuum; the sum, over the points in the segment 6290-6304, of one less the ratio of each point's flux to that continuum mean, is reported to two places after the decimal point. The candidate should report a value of 0.07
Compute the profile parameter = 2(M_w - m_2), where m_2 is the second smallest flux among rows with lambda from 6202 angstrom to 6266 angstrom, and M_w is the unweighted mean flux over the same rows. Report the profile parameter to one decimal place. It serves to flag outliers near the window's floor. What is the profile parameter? 2.5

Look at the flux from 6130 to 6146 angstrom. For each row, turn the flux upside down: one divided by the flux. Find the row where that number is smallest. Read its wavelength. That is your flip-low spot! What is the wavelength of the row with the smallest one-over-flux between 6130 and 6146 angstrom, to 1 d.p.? 6135.0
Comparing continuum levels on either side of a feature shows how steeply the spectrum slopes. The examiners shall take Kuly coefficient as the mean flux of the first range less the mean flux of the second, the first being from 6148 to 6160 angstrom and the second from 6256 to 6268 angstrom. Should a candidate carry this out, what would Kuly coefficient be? 1.7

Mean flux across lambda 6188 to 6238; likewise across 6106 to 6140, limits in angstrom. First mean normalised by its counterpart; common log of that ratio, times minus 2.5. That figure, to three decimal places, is 0.002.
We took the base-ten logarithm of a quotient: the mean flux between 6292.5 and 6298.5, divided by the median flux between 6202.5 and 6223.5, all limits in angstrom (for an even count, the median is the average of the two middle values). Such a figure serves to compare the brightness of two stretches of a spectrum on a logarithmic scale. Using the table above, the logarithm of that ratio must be -0.006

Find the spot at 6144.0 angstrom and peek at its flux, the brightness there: 38.6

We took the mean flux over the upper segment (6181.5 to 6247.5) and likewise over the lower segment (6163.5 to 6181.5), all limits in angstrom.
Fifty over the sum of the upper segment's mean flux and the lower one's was 0.646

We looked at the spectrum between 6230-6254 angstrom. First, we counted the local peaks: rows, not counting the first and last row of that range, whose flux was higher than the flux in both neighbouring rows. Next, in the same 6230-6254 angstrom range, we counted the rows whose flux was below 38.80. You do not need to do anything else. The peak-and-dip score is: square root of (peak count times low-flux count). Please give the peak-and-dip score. 1.7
